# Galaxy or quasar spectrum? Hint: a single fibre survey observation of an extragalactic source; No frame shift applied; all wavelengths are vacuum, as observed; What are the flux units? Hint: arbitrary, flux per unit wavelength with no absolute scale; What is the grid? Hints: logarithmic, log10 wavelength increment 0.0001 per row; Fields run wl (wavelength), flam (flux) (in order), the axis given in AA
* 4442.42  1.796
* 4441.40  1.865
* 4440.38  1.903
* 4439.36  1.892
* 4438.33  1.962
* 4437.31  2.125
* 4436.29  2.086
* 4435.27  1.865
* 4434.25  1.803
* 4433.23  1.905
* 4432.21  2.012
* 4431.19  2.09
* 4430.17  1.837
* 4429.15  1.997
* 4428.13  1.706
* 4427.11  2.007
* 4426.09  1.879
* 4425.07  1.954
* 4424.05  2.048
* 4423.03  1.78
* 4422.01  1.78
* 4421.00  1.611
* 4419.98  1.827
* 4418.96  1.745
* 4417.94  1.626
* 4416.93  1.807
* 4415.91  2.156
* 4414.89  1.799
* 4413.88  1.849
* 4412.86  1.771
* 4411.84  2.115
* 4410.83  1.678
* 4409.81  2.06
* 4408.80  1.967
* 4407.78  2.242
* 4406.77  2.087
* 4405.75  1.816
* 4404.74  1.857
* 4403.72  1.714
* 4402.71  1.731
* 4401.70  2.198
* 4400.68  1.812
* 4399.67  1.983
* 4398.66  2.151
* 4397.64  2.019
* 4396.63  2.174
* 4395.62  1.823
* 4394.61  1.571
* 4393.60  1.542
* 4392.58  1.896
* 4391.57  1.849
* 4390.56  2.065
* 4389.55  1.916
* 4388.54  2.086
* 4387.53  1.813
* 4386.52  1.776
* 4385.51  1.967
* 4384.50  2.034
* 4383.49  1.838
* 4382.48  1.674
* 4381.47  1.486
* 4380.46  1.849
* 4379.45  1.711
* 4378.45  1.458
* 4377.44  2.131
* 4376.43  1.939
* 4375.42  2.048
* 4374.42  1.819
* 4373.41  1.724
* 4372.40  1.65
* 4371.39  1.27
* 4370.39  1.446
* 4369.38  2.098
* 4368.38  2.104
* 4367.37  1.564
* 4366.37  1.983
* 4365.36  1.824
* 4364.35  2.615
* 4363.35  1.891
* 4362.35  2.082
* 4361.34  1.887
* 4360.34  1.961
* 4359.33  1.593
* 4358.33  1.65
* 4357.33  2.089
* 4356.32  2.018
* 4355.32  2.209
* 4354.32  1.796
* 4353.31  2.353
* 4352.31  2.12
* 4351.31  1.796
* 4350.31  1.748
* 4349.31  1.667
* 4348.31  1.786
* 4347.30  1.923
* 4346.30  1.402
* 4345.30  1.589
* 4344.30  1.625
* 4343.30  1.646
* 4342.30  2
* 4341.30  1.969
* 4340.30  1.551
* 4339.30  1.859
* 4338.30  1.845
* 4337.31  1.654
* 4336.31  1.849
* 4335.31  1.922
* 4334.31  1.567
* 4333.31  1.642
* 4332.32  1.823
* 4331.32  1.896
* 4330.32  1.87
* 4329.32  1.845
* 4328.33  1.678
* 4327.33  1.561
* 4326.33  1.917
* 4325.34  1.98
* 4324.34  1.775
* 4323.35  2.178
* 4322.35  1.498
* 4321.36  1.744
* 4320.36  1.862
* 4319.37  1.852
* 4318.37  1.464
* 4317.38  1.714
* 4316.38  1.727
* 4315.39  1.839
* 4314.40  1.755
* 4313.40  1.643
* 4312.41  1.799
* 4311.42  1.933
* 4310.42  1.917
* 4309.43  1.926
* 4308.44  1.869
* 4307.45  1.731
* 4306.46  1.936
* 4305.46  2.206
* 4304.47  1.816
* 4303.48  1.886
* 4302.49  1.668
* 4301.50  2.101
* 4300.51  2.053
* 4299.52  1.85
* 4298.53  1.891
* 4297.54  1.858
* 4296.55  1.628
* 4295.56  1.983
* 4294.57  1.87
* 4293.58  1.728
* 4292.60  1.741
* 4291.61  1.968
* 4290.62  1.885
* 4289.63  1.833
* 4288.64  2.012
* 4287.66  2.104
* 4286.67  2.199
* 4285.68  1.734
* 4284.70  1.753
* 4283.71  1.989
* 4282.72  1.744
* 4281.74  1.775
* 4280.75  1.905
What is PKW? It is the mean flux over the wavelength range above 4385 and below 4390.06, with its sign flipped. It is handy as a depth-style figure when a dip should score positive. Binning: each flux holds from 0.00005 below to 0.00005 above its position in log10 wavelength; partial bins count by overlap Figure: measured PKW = -1.91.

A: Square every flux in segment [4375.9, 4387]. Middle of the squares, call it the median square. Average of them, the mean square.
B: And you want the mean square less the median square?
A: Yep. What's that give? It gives -0.08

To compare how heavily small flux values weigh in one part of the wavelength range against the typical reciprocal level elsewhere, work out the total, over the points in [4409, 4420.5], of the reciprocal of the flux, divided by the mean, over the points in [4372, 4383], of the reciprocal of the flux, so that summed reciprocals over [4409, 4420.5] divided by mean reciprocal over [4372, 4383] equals 10.4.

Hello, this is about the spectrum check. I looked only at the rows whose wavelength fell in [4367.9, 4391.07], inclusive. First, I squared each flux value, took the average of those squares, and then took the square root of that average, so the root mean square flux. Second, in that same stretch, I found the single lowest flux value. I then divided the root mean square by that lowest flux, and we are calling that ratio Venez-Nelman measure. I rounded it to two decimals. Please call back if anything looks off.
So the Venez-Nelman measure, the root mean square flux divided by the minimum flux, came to 1.45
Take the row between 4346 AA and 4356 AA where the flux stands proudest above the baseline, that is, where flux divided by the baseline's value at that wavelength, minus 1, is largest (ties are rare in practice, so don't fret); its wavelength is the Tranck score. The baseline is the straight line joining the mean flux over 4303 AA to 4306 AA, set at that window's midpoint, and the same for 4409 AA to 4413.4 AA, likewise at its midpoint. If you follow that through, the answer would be 4353.31 AA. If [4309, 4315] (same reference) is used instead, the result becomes 4311.42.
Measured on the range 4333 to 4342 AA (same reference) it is 4341.30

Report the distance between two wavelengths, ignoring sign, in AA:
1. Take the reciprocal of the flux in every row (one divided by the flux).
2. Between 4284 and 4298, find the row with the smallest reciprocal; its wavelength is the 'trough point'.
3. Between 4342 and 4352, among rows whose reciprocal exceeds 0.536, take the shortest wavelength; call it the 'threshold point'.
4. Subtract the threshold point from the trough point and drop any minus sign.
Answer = 56.6 AA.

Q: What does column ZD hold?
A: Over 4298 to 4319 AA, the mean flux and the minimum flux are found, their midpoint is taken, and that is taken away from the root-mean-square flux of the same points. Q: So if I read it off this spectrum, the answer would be 0.197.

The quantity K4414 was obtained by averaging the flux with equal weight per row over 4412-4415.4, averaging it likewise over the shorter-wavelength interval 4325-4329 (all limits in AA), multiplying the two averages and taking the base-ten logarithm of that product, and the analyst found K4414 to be 0.51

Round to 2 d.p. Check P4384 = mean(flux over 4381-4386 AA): 1.80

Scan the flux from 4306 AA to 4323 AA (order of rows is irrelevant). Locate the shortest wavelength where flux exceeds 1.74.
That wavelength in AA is 4306.46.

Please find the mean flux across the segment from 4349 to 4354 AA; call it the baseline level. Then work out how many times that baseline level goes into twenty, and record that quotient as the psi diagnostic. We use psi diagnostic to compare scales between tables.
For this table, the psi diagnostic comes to 10.3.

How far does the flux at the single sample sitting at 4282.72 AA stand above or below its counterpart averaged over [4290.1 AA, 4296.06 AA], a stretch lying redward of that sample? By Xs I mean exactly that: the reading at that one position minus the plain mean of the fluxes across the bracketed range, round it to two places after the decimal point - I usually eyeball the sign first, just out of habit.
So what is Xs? -0.12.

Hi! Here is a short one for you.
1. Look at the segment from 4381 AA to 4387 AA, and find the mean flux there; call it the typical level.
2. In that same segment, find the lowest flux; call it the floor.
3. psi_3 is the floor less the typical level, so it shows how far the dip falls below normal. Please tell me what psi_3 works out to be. -0.31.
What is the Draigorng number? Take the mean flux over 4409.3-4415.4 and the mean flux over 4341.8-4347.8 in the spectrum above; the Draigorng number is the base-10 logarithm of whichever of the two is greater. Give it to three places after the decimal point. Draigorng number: 0.274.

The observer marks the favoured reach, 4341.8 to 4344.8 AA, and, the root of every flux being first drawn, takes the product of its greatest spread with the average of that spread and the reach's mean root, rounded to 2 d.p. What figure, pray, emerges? 0.10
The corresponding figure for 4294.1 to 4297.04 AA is 0.10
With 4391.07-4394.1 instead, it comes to 0.10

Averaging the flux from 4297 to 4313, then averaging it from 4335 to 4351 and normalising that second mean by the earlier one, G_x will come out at 0.92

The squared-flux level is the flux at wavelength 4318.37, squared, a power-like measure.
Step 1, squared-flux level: 2.1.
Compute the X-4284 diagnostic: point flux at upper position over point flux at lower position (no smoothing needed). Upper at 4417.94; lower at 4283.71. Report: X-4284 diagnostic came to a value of 0.82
